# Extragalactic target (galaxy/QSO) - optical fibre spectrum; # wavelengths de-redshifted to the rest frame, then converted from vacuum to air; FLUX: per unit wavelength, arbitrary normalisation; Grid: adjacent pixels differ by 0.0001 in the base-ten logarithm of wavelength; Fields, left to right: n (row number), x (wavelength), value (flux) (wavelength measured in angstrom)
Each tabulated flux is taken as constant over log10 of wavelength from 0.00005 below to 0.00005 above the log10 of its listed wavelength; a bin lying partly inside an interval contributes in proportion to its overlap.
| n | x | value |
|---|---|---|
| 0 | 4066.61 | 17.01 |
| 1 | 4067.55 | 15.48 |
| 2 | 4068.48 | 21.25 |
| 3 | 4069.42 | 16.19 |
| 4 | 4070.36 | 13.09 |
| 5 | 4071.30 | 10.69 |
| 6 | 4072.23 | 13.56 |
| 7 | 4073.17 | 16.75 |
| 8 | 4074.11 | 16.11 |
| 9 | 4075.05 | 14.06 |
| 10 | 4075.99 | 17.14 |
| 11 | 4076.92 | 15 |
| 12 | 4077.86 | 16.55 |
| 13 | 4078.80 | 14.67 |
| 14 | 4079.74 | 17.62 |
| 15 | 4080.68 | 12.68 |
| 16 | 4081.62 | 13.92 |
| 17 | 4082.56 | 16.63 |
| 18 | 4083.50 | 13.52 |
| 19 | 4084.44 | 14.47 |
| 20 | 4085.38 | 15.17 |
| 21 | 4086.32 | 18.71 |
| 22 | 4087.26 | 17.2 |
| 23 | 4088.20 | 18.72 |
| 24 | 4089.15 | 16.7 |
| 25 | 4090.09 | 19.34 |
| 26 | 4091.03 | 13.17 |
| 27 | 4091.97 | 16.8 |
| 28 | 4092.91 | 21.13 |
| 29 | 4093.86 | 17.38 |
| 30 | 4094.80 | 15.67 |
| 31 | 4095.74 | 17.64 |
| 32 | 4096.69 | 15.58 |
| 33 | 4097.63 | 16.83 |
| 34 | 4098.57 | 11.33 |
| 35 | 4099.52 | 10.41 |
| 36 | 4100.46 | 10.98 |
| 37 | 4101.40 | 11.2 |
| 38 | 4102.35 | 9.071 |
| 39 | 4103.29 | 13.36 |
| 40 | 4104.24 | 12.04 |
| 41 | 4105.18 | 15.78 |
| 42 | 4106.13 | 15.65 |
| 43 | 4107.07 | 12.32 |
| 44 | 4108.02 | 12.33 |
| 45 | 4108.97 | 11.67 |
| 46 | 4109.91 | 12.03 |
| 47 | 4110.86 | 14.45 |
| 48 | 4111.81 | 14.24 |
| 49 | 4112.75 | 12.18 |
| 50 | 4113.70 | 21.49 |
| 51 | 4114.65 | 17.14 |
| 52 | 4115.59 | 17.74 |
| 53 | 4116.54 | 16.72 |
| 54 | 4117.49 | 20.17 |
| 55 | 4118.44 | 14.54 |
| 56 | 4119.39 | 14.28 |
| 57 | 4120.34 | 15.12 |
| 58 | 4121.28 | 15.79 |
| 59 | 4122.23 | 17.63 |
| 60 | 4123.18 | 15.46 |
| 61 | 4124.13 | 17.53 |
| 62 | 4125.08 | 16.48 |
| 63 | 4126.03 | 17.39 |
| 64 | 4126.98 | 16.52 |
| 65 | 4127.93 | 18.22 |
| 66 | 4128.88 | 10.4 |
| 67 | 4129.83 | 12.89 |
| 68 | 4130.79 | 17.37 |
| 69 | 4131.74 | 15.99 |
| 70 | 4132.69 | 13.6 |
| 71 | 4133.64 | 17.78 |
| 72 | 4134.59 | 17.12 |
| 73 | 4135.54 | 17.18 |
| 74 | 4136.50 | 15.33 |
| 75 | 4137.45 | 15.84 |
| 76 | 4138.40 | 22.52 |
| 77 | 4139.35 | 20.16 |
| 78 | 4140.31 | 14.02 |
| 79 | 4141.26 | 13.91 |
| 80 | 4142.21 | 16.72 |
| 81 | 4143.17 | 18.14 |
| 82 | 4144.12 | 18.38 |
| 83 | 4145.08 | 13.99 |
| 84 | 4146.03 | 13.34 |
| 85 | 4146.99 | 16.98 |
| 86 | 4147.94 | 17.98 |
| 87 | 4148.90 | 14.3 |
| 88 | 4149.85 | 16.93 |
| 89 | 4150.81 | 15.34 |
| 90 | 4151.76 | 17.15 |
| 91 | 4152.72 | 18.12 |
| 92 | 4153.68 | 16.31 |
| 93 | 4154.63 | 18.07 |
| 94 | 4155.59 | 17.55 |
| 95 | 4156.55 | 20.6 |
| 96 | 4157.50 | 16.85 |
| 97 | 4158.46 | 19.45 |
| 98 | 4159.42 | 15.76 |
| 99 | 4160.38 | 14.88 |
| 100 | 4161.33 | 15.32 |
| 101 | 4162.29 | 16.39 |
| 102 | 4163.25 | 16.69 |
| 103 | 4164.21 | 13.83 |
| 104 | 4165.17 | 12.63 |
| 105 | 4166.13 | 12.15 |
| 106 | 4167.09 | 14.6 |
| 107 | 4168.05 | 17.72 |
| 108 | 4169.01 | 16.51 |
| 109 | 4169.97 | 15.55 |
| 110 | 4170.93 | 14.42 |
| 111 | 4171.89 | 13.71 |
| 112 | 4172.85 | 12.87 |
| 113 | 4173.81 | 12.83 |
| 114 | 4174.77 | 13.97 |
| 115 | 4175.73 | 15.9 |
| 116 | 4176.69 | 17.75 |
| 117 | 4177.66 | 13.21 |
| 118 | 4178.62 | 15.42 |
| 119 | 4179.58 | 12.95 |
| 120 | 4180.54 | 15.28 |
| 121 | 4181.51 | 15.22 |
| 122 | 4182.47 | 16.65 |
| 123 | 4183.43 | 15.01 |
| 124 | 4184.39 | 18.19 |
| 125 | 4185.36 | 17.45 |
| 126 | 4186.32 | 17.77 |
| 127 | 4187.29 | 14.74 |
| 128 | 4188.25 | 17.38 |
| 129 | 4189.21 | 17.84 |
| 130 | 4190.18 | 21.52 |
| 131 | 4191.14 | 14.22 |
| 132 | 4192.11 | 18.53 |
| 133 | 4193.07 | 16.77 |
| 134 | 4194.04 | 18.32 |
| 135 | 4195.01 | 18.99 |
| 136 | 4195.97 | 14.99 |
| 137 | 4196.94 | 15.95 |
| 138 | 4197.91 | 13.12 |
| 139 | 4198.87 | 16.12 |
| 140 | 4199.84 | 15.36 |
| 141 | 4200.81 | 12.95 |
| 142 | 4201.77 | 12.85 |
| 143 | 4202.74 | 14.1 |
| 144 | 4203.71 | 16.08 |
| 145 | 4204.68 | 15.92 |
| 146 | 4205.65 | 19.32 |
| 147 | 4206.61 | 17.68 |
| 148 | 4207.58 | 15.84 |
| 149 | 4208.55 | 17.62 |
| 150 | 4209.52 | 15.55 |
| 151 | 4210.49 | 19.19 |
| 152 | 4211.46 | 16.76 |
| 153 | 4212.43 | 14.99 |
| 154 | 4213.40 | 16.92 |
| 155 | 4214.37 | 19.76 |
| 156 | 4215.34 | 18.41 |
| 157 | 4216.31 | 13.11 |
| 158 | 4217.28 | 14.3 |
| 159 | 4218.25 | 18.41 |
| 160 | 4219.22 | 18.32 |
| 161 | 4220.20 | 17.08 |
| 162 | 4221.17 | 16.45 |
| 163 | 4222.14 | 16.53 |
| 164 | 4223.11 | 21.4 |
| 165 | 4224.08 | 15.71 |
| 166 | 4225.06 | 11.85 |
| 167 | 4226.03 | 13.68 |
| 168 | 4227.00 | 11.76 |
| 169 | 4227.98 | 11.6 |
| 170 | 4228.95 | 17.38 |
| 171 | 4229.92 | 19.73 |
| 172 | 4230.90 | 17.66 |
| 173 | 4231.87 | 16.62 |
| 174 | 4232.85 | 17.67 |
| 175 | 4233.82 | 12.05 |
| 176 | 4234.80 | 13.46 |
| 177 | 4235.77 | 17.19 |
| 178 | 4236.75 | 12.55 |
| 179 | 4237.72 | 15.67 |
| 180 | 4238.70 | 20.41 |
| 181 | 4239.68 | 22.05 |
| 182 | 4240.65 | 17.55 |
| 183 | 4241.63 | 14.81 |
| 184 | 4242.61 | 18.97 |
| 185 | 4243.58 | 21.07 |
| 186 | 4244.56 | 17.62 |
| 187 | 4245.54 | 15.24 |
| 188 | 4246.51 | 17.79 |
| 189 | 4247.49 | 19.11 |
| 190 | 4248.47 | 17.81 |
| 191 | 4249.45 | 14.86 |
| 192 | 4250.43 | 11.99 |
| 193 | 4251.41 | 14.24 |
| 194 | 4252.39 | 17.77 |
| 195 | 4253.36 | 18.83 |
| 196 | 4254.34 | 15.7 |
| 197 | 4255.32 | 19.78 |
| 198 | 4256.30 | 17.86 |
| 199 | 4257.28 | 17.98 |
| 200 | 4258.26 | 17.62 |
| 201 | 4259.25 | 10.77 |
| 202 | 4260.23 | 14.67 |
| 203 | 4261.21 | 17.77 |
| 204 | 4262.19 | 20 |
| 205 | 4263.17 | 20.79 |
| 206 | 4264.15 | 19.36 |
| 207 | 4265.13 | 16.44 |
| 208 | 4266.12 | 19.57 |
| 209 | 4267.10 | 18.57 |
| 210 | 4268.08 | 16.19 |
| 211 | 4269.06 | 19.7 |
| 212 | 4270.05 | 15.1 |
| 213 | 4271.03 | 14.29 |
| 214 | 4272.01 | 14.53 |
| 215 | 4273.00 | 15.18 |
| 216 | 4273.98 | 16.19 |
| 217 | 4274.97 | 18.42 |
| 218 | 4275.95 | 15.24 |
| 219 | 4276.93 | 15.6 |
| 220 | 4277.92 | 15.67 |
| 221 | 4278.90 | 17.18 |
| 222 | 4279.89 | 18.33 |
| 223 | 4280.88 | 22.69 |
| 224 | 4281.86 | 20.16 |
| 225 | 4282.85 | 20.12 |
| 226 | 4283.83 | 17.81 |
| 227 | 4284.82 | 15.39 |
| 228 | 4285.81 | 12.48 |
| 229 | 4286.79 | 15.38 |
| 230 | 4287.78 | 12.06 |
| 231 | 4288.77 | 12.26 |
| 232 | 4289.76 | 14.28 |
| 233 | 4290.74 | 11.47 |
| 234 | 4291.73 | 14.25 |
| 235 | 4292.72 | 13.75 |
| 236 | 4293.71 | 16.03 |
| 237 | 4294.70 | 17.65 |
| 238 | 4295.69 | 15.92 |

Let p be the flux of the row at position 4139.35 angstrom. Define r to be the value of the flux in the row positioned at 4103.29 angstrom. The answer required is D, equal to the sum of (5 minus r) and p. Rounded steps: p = 20.16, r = 13.36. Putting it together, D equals 11.8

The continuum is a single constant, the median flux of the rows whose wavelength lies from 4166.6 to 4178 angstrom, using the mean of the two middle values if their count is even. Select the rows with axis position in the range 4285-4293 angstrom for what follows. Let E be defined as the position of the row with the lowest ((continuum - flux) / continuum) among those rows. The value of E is 4286.79 angstrom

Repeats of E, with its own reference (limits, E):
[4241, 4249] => 4243.58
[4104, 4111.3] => 4105.18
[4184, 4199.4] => 4190.18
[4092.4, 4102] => 4092.91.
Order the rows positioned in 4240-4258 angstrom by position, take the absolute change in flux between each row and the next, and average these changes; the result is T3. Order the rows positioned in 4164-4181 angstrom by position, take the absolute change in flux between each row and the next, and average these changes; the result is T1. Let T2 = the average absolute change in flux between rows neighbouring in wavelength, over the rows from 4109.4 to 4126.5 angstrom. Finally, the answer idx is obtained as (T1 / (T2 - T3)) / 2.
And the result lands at -4.7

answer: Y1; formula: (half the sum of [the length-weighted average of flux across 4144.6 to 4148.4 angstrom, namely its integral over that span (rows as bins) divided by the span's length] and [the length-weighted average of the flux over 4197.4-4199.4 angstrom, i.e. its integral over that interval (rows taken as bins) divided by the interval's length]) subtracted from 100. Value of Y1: 84.9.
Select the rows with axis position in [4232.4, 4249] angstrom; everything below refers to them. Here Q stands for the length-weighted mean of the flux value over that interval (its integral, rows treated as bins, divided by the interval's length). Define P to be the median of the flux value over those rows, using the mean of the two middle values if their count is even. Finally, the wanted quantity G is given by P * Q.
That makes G 302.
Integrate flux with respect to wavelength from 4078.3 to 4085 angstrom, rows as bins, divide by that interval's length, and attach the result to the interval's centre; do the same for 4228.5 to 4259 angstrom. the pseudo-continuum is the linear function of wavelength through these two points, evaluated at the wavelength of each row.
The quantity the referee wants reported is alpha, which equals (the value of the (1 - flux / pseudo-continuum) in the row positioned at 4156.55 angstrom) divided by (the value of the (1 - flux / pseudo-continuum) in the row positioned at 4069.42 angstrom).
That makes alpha 2.8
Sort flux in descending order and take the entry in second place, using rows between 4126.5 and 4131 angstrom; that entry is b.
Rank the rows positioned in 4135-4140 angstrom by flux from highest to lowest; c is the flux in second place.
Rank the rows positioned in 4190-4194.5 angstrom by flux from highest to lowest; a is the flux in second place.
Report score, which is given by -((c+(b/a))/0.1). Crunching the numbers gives -211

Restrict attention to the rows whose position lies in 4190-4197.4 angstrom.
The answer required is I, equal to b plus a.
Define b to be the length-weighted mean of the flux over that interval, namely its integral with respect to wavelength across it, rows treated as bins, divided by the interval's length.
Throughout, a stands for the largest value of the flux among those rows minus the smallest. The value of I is 24.5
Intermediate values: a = 7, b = 17.2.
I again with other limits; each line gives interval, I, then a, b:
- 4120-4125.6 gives 18.9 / 3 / 16.4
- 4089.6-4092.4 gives 22.6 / 6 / 16.5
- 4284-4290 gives 17.2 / 3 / 13.8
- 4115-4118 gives 21.6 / 3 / 18.1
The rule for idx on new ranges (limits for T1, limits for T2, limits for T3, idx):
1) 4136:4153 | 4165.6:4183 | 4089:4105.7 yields -1.1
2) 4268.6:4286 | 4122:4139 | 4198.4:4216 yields 1.5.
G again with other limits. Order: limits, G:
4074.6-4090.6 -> 265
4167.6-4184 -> 229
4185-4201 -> 279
